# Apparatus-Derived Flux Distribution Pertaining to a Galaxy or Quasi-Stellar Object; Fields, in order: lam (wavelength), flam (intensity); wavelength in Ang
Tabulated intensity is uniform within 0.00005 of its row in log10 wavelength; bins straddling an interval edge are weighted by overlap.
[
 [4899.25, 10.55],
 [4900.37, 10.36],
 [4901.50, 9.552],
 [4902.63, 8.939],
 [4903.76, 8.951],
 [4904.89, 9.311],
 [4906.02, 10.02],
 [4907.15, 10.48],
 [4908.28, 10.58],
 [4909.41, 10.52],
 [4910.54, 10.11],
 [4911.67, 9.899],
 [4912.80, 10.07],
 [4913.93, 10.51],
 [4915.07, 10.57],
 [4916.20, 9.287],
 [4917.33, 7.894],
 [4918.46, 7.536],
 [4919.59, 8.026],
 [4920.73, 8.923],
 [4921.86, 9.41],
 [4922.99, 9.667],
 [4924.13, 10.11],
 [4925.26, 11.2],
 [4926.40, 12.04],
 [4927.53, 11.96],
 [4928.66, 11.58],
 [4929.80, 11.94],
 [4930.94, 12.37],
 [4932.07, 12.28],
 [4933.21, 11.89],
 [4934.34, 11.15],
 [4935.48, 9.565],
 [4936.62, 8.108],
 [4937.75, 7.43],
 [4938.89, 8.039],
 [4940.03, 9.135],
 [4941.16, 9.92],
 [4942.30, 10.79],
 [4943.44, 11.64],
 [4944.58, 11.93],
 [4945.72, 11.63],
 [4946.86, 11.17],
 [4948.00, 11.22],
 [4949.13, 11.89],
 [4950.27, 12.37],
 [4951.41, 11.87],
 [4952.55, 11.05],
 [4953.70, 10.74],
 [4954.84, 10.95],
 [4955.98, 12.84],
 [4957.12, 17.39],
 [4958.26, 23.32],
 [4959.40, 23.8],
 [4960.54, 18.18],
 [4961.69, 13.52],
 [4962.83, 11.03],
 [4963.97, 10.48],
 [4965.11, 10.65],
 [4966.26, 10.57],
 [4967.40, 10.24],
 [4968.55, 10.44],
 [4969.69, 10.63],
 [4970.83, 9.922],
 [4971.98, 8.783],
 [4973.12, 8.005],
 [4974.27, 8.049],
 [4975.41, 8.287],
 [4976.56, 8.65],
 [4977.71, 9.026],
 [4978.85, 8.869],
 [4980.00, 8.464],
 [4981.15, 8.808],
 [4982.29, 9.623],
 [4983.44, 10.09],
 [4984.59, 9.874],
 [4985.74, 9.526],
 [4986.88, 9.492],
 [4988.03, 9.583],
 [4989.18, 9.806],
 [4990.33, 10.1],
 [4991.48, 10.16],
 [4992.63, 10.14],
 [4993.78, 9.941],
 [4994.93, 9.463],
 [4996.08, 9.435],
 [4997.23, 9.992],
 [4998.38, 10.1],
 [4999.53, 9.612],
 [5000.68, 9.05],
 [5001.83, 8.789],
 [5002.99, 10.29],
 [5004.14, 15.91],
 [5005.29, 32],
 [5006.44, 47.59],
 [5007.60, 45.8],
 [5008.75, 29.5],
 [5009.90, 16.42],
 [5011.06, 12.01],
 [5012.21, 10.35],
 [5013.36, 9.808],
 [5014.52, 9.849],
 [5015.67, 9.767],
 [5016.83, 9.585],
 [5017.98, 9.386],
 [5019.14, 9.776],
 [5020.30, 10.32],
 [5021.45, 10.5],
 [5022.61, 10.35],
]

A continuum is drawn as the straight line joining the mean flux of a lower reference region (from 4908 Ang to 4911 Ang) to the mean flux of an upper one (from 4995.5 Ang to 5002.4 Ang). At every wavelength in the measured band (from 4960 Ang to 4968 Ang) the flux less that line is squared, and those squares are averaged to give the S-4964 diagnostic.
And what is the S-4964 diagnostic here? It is 12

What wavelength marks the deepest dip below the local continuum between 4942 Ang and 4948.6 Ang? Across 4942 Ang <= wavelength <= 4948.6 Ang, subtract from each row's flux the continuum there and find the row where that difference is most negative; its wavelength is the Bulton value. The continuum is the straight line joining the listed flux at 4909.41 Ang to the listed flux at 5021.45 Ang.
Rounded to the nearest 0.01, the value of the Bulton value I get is 4942.30 Ang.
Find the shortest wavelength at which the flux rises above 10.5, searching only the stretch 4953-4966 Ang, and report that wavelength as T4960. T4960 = 4953.70 Ang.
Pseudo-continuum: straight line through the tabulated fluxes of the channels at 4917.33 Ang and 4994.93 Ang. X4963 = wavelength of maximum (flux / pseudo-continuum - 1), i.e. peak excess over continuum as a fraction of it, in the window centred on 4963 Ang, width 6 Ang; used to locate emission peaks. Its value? 4960.54 Ang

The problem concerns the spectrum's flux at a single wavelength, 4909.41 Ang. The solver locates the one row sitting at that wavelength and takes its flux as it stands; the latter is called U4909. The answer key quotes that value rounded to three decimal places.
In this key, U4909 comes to 10.520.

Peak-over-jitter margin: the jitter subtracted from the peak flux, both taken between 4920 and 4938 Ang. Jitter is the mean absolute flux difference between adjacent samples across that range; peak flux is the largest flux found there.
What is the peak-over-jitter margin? 12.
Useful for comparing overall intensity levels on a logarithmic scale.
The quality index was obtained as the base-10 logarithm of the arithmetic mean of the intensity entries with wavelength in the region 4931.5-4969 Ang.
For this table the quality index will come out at 1.081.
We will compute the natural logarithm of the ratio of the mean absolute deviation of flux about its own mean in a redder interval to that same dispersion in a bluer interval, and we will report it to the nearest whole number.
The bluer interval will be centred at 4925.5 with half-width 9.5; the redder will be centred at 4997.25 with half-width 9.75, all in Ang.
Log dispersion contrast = 1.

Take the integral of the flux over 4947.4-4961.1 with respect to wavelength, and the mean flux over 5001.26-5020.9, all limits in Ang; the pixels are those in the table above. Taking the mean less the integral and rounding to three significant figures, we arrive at -183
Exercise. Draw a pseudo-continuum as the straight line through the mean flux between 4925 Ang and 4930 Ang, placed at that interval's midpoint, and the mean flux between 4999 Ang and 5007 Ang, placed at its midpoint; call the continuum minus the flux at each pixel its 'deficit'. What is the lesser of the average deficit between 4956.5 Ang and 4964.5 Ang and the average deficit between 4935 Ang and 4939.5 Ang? -1.9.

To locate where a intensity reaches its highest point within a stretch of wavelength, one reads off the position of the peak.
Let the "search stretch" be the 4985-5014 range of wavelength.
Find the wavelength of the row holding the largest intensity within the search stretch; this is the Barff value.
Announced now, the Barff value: 5006.44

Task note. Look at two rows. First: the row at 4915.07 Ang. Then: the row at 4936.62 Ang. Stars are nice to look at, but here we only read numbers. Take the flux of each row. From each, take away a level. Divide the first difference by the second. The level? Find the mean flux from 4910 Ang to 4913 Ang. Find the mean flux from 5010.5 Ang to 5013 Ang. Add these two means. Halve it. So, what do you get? 0.0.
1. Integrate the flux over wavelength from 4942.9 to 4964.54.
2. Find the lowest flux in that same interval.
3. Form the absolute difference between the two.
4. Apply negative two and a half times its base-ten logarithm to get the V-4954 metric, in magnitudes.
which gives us -6.13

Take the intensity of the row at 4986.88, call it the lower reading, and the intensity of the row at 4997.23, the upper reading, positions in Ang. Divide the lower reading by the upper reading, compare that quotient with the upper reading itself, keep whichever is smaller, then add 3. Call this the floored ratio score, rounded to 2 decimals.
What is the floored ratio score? 3.95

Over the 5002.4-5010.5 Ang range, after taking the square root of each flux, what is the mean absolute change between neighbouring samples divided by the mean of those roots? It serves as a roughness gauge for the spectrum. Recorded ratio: 0.21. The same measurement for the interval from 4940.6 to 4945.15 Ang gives 0.03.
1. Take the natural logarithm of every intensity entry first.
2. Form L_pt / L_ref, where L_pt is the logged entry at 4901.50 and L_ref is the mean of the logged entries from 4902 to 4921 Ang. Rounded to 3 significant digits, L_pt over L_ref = 1.00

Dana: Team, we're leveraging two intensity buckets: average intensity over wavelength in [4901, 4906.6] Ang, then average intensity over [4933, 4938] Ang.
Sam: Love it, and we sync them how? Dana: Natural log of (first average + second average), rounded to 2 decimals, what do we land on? 2.94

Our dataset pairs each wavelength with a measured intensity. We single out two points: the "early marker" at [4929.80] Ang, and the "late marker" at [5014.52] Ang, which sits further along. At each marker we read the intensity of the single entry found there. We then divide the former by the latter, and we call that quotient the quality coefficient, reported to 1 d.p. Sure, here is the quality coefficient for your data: 1.2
